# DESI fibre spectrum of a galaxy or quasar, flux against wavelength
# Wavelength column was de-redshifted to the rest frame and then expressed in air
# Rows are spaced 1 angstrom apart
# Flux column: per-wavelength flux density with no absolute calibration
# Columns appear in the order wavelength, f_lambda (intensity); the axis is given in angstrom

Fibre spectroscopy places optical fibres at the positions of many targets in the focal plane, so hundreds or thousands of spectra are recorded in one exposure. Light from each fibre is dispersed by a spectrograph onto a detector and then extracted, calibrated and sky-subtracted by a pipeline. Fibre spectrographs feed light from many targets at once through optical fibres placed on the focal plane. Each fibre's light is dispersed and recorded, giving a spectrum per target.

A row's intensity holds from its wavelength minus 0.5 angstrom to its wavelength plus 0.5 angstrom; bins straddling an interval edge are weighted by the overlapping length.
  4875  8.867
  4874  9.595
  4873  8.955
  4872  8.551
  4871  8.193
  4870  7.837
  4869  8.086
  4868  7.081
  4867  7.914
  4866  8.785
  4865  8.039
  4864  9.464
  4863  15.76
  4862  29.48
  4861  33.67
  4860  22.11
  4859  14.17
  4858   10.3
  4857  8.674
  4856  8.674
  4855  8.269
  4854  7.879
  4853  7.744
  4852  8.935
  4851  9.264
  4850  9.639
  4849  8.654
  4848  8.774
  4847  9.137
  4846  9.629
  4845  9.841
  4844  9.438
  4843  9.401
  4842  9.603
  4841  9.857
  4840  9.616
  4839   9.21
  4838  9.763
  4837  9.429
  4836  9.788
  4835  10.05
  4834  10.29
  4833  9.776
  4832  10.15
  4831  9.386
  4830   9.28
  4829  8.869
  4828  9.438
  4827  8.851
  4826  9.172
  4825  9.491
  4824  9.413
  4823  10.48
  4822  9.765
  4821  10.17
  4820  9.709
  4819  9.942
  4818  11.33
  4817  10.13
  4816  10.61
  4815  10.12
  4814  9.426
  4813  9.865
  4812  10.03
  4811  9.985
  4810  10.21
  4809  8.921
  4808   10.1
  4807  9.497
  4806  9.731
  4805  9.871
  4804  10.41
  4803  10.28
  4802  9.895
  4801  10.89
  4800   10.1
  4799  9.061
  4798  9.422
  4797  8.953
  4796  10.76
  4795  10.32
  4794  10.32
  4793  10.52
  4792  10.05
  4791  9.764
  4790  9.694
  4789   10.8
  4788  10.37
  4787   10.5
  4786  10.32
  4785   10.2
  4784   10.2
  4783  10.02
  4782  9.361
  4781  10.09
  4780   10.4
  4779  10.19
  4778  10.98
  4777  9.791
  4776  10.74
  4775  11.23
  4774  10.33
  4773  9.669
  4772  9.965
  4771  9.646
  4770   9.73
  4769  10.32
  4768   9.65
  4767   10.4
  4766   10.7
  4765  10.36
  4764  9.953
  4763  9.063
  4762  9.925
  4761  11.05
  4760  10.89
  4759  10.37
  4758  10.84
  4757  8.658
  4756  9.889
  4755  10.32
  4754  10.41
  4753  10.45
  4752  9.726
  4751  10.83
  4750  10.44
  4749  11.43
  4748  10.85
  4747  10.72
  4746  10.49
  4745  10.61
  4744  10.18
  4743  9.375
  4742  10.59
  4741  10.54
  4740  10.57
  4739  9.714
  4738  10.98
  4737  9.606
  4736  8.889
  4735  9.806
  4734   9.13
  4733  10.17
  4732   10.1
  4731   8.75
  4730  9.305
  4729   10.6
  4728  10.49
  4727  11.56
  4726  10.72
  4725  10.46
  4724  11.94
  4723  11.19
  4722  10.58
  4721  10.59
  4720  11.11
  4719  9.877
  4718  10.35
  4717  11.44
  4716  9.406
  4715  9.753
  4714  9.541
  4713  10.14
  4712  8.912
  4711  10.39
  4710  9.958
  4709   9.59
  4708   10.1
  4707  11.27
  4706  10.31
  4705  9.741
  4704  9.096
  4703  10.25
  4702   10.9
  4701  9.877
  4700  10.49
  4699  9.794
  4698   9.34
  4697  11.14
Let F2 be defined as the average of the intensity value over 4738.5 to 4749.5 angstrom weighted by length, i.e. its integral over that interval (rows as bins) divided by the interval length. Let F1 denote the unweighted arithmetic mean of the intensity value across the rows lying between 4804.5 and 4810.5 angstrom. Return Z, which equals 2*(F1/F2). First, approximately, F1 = 9.7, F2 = 10.5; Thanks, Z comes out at 1.86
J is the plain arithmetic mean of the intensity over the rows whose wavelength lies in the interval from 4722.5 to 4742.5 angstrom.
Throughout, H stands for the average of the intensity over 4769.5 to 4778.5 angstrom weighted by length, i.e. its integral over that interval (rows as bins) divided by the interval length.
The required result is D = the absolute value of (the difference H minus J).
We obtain 0.0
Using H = 10.2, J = 10.3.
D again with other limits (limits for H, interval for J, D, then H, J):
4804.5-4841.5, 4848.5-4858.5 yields 1.0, 9.8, 8.8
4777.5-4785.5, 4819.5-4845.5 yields 0.6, 10.2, 9.6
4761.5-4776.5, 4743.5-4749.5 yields 0.6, 10.1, 10.7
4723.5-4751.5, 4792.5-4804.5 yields 0.2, 10.3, 10.1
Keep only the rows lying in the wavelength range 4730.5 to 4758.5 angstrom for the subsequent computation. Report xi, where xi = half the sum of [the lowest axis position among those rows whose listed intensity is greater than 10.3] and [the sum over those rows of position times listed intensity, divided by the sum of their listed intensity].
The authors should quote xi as 4741.3 angstrom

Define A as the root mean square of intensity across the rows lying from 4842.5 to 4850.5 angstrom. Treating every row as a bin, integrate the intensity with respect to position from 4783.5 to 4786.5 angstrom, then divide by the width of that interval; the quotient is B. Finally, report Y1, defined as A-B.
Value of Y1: -0.9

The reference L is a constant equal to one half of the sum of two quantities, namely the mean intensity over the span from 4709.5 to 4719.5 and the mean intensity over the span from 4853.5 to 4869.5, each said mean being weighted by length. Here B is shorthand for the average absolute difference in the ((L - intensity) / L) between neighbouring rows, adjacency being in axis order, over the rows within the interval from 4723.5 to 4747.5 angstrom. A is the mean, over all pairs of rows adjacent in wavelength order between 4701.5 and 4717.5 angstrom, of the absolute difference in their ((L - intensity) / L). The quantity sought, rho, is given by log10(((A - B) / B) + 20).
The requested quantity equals 1.30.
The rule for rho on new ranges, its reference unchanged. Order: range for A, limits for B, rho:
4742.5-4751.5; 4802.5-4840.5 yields 1.30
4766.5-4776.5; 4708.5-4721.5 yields 1.29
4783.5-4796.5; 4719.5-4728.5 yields 1.29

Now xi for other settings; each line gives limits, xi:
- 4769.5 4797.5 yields 4778.8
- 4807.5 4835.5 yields 4818.7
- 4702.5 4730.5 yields 4711.4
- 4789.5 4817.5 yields 4798.2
